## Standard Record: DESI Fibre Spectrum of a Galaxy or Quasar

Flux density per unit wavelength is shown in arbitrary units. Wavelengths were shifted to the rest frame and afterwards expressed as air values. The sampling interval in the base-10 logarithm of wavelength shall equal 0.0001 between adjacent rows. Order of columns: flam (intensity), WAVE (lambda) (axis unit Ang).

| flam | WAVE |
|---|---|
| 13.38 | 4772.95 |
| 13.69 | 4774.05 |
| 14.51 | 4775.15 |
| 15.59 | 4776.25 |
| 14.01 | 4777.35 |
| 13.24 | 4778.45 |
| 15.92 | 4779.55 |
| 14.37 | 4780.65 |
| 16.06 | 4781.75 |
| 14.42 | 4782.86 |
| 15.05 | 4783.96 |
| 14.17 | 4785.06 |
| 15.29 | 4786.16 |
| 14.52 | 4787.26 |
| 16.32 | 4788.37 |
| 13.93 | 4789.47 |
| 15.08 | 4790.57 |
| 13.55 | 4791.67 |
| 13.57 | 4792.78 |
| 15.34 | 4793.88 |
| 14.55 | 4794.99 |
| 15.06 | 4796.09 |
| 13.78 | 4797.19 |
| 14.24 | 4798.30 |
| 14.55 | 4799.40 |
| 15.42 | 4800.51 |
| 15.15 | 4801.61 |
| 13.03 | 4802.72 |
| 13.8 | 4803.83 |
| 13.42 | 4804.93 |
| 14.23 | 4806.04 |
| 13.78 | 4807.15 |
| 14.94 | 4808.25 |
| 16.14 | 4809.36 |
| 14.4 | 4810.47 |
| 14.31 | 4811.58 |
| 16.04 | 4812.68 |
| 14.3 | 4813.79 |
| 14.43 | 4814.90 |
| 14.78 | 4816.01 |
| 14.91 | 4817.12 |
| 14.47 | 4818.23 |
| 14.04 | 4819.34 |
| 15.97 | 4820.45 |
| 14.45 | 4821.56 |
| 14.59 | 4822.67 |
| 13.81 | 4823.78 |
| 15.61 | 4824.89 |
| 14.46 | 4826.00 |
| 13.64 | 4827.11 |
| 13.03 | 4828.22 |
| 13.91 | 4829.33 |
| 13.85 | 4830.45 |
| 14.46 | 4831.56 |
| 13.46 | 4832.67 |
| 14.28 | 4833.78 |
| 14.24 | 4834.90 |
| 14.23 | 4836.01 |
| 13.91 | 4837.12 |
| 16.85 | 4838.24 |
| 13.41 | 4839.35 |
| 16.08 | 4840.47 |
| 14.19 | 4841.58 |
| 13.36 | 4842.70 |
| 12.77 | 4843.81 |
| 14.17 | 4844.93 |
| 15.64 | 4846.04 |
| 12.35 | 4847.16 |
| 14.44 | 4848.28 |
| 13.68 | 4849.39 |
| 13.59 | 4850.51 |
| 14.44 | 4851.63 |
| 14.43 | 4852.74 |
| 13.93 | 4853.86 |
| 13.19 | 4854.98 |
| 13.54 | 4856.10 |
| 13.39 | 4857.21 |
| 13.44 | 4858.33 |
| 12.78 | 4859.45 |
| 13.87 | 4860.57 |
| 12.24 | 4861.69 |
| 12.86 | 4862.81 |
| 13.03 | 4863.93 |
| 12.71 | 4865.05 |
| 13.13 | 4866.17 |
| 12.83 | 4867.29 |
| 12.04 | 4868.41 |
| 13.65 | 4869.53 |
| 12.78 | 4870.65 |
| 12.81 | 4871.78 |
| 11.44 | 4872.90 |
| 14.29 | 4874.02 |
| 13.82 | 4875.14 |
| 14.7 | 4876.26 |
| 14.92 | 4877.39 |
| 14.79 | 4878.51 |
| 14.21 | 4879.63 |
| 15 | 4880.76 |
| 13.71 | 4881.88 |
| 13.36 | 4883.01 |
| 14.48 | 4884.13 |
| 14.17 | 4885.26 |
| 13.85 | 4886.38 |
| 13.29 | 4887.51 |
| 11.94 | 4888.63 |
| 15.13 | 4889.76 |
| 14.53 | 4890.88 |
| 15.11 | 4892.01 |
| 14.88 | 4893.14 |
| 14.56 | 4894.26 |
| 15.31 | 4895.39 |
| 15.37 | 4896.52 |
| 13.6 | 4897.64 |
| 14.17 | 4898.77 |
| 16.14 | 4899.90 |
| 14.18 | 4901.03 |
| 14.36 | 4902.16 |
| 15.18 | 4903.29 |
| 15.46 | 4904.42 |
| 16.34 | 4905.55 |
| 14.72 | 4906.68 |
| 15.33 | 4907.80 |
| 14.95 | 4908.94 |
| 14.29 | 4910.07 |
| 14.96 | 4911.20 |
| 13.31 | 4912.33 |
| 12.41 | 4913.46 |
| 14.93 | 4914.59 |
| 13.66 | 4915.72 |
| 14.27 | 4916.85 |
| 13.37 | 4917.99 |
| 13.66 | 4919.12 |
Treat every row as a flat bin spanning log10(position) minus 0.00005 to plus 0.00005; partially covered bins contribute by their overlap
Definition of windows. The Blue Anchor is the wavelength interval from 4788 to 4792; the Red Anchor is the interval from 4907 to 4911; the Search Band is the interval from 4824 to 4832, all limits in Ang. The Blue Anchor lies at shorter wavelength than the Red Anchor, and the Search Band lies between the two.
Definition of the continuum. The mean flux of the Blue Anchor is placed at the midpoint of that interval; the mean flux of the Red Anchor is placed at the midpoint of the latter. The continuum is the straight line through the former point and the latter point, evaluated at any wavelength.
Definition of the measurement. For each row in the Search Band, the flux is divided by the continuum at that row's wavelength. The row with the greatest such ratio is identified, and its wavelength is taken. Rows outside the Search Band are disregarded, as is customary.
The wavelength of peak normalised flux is 4824.89 Ang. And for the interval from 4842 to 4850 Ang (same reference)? 4846.04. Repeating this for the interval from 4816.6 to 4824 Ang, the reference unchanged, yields 4820.45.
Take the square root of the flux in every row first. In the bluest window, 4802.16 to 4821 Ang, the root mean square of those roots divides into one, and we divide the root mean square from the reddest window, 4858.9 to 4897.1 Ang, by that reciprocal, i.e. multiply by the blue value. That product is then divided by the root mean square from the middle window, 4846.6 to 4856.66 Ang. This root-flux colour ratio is 3.81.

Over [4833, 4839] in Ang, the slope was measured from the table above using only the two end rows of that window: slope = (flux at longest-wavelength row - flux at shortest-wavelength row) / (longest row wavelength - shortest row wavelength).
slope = 0.58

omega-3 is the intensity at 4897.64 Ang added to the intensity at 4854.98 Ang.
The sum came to 26.8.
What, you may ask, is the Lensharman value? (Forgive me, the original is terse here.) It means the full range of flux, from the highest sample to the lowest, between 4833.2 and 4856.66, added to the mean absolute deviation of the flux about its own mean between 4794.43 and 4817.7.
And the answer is 5.09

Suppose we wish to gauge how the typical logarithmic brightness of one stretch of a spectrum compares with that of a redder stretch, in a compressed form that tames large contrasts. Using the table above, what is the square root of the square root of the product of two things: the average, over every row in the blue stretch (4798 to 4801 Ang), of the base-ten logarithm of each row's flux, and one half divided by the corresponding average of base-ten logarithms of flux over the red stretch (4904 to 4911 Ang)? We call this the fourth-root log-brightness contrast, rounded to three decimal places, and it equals 0.839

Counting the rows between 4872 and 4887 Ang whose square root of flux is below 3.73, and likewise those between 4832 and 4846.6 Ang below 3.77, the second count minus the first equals 2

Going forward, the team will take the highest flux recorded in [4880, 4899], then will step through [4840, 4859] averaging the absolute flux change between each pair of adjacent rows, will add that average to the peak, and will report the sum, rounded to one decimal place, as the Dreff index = 16.3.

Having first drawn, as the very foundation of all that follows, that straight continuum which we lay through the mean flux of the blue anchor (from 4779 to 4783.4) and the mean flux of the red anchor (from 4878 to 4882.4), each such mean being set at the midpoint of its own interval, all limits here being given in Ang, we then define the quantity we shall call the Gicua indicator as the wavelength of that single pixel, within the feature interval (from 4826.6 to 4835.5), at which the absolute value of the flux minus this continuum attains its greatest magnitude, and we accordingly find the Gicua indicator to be 4828.22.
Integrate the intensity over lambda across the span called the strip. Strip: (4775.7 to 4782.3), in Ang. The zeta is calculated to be 98.1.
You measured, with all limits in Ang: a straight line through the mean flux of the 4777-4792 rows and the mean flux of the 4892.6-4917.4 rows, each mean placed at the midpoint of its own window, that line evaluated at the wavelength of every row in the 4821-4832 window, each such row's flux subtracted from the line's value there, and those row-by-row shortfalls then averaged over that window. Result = 0.5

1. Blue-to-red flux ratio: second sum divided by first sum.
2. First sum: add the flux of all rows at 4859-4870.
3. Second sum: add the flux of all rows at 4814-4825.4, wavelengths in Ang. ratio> 1.14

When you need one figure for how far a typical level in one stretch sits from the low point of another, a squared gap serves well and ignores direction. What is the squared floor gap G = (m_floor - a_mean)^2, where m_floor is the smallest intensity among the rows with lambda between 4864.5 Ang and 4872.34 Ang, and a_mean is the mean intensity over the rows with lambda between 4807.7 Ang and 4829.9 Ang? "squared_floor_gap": 6.6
